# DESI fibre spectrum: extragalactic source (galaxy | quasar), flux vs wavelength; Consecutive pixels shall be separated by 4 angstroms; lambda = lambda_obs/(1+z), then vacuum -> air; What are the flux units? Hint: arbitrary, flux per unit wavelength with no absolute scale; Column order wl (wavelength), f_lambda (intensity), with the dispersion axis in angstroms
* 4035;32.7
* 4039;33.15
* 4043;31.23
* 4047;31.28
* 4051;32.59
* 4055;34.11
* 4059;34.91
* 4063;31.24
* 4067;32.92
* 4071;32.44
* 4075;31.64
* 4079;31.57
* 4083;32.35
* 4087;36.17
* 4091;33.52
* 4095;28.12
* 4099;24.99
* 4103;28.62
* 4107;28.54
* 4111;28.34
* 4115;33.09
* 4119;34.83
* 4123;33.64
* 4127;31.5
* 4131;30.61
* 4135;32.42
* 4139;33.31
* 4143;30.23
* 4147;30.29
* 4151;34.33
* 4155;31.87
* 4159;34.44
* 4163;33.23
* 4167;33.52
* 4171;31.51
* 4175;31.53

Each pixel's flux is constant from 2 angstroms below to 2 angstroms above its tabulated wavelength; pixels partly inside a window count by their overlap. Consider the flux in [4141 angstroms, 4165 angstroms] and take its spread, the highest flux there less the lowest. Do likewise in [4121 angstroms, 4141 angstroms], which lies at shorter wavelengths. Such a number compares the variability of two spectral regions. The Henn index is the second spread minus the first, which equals -1.2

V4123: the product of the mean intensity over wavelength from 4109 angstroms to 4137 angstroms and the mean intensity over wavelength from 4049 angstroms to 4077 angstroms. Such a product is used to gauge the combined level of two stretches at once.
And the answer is 1053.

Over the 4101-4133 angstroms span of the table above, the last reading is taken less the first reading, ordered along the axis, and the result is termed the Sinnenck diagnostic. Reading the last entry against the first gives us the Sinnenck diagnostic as 2.0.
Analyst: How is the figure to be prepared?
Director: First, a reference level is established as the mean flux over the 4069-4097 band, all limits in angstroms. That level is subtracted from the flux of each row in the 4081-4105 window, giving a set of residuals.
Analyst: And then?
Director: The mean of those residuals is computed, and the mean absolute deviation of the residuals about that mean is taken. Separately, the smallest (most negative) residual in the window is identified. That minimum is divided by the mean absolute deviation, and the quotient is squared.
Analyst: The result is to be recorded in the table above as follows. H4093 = 4.6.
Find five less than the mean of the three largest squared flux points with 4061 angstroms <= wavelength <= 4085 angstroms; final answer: 1056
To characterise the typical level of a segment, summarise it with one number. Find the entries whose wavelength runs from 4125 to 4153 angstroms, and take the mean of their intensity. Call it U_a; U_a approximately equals 31.8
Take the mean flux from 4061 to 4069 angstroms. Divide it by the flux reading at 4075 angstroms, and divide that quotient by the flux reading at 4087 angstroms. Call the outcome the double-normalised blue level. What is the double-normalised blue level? 0.0280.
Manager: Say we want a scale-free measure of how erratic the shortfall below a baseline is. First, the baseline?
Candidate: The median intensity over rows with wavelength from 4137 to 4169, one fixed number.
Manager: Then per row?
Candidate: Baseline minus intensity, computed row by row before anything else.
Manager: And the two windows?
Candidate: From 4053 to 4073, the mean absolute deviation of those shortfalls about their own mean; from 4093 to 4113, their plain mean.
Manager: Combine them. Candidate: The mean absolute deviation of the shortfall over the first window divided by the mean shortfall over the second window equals 0.2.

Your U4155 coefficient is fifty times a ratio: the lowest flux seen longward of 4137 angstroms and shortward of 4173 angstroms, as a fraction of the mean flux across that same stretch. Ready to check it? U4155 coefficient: 46.5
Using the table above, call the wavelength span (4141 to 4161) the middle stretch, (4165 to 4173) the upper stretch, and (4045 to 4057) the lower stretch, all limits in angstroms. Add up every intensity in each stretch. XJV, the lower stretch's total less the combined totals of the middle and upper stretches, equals -128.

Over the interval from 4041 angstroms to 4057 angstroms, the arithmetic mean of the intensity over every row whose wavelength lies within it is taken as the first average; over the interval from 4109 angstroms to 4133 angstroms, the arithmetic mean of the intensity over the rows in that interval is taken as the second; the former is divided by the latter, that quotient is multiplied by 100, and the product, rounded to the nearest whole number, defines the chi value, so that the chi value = 101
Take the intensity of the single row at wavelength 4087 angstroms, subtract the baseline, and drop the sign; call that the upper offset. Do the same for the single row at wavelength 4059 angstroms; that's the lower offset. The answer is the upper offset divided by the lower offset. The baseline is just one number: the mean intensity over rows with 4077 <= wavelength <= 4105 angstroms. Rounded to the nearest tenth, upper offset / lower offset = 1.3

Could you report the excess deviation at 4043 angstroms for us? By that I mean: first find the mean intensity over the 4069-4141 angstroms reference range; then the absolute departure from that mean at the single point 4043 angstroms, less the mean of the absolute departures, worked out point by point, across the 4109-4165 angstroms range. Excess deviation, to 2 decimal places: -1.56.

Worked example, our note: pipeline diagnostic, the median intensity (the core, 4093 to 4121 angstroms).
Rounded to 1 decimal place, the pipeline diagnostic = 28.5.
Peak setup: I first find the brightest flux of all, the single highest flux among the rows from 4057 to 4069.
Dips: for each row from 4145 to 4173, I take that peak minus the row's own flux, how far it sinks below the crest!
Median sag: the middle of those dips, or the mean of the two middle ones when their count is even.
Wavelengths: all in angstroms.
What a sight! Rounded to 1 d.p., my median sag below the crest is 1.7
